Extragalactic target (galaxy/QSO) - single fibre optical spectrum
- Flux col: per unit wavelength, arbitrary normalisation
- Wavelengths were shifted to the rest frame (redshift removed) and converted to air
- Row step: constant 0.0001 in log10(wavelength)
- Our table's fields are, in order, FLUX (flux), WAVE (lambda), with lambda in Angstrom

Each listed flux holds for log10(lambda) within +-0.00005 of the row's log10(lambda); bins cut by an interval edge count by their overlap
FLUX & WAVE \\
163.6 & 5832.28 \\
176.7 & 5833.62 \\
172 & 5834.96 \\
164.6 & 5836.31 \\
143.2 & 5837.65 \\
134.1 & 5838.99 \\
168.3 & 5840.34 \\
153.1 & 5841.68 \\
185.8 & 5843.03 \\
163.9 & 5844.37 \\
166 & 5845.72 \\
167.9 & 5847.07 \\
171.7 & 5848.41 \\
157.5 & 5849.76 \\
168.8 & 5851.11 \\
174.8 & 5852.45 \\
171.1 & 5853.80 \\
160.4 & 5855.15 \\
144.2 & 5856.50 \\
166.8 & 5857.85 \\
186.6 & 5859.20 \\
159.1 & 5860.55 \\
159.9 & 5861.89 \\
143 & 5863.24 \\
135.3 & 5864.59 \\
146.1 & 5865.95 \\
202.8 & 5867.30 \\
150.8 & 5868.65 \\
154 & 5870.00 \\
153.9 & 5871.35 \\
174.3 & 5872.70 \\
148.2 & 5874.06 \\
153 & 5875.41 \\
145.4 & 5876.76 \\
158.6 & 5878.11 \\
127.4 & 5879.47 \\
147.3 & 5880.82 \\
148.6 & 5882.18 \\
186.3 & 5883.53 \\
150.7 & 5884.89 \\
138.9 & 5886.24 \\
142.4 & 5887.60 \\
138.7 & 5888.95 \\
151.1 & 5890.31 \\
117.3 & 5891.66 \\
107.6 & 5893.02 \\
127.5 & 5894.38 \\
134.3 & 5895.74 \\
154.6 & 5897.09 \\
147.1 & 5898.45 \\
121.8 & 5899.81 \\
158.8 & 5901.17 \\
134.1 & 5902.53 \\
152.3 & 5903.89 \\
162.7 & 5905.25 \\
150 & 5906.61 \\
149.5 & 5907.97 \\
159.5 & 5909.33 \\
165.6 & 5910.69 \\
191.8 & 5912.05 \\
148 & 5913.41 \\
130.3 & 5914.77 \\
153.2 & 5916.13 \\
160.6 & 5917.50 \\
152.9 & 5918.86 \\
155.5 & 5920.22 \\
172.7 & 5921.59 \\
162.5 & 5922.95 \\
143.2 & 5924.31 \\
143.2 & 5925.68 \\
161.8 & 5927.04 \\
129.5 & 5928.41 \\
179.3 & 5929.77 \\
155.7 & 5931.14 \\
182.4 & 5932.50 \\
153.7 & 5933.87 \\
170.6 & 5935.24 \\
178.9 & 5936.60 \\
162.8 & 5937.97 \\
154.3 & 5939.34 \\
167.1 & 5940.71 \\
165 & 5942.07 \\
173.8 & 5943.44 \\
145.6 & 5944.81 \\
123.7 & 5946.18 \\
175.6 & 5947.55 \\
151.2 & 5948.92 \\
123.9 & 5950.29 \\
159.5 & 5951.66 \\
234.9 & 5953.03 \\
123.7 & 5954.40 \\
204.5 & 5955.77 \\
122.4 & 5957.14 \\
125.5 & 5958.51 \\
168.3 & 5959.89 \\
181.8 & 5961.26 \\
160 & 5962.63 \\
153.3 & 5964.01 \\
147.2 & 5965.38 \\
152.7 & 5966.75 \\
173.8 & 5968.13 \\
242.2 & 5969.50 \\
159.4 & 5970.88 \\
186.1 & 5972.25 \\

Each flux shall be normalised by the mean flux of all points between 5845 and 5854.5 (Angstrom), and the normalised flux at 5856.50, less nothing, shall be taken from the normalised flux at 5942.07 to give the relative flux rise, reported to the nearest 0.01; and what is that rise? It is 0.12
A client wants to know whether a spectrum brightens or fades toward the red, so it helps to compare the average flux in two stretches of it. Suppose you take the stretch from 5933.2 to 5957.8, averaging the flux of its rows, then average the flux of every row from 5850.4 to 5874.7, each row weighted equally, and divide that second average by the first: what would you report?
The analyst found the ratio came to 1.00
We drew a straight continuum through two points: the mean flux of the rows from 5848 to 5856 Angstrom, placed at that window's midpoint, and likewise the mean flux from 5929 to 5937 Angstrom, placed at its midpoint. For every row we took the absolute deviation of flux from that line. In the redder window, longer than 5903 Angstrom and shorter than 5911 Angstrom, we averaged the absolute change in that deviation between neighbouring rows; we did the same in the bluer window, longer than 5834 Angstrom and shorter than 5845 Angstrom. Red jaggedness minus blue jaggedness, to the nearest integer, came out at -6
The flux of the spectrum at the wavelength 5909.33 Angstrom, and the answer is 159.5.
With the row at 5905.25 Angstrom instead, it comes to 162.7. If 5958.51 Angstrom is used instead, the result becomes 125.5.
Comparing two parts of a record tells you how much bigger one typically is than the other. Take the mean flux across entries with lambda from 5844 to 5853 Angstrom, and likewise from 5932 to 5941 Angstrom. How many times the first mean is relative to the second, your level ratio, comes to 1.00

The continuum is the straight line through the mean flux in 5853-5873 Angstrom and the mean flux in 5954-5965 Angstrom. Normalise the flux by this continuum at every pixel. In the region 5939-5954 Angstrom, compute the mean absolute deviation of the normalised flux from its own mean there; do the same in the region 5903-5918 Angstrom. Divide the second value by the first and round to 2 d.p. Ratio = 0.51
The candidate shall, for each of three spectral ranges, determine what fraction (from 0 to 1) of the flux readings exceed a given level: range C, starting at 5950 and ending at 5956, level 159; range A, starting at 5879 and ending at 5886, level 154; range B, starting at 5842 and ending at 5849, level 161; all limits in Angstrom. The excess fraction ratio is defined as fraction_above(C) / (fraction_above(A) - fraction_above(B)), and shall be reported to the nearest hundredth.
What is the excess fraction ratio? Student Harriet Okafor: -0.75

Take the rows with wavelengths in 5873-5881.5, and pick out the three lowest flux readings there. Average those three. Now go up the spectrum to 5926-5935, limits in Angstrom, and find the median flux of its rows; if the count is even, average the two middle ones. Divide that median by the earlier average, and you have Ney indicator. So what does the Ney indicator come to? 1.13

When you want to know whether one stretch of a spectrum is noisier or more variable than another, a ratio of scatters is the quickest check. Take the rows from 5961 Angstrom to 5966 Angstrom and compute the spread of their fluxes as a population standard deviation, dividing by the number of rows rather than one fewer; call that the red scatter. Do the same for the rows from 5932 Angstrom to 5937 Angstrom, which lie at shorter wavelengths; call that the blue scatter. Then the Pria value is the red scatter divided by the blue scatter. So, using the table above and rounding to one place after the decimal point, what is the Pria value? 1.2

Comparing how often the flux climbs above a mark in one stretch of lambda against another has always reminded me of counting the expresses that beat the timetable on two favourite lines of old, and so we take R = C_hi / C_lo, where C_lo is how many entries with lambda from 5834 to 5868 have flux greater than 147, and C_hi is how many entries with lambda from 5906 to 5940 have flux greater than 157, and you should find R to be 0.63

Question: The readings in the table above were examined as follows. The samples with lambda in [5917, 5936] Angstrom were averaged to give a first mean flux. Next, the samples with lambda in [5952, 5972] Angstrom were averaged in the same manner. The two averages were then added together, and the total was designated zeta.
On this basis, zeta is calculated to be 327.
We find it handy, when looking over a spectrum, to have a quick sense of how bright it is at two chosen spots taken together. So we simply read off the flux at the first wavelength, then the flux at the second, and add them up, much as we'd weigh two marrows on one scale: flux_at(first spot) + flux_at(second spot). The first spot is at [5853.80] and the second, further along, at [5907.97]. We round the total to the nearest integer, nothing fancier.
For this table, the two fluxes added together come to 321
